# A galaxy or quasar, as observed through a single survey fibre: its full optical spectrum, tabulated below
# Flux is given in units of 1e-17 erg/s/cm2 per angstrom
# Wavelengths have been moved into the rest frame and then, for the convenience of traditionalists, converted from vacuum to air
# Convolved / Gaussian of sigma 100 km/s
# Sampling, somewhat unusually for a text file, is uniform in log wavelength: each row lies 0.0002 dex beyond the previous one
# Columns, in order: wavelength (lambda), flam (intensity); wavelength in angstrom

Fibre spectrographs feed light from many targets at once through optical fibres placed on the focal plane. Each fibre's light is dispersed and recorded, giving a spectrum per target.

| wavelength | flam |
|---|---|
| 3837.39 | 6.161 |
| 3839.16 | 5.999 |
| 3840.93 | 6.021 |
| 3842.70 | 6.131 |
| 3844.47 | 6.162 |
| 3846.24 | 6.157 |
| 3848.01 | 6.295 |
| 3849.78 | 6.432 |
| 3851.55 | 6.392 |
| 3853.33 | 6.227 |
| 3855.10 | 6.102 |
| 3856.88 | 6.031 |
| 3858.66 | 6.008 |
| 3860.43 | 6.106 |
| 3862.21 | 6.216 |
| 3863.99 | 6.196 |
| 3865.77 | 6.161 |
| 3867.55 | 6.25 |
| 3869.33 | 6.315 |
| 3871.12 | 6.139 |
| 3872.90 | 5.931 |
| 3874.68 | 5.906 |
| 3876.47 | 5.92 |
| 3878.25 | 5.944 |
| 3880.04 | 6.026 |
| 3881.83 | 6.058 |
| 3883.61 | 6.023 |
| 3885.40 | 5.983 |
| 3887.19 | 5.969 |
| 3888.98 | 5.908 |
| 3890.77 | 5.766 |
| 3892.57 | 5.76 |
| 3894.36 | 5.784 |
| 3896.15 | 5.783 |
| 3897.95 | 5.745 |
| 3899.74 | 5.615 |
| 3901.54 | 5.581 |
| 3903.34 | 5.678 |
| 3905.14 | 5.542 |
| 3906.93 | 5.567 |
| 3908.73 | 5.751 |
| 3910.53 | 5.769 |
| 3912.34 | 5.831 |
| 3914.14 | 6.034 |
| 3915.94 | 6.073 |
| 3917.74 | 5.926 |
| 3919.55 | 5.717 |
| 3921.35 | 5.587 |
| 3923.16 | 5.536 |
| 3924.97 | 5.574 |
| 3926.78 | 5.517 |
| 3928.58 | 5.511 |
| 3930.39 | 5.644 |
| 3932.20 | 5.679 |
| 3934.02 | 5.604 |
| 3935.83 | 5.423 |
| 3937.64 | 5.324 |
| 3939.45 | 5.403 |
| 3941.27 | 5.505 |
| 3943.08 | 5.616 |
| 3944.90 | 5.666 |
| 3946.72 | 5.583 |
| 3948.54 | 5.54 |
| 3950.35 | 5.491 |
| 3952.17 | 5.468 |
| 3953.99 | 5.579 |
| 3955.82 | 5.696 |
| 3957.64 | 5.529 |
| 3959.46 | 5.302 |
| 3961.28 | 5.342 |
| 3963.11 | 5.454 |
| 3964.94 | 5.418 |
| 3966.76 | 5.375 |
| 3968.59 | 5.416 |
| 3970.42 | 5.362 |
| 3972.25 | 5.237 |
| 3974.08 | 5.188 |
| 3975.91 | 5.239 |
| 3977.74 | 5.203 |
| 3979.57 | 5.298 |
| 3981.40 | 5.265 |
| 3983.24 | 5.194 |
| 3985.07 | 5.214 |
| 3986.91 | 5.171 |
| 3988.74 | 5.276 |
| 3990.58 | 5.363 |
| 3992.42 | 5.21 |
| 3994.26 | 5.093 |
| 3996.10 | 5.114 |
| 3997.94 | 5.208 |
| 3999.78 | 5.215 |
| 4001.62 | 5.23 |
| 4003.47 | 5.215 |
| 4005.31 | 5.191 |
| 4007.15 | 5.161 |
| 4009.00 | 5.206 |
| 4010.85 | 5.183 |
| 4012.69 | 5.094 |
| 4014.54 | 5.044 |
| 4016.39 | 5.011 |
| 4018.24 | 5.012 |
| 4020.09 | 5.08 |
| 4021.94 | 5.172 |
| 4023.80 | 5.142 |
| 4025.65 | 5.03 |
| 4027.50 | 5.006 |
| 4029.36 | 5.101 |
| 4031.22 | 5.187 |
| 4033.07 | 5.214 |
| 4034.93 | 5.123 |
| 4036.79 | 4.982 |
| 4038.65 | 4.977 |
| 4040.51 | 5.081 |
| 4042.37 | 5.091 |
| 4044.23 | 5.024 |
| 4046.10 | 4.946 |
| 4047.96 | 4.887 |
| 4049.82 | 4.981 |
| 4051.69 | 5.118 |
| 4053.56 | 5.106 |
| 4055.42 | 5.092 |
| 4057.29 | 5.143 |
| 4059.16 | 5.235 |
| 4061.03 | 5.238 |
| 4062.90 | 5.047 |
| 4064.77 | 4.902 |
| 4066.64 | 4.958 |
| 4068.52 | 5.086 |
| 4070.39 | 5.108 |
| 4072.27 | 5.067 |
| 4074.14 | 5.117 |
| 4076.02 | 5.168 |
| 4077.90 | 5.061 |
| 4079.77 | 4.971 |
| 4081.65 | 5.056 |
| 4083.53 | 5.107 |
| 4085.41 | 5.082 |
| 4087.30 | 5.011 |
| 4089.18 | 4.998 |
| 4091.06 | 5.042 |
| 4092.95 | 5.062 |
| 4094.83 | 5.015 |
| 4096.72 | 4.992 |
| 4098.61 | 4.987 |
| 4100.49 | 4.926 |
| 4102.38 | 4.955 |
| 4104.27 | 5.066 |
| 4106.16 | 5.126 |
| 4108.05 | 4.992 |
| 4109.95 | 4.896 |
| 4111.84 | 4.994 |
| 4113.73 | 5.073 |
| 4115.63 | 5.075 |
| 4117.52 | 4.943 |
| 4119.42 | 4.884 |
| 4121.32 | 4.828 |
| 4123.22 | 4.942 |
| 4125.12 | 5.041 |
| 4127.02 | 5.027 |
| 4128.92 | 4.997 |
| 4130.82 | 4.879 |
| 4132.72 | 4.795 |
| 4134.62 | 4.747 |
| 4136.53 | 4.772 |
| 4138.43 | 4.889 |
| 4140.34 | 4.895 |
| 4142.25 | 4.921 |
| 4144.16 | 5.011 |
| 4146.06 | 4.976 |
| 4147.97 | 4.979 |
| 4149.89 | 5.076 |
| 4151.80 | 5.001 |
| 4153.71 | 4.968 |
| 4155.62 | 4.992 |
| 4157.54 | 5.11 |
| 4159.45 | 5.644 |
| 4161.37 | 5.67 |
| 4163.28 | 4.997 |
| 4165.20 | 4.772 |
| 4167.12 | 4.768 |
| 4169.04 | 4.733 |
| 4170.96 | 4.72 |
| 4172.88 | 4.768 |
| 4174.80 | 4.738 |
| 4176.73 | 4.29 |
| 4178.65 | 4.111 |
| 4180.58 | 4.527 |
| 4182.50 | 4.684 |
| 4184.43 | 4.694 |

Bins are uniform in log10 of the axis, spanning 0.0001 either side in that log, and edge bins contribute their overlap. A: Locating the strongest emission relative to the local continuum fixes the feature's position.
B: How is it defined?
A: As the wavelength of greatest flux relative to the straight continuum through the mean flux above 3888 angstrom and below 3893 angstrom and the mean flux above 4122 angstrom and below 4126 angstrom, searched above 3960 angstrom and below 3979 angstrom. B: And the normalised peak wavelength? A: 3963.11 angstrom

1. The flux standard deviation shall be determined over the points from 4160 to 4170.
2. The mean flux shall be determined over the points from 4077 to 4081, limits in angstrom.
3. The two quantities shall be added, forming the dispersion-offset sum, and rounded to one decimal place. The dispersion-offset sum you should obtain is 5.4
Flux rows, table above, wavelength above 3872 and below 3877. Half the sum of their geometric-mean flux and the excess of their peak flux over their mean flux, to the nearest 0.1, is 3.0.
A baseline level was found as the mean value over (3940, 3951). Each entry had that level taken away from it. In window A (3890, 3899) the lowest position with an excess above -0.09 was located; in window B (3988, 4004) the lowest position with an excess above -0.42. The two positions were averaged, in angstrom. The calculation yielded 3939.8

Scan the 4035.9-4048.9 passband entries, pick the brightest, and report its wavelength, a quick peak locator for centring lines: 4042.37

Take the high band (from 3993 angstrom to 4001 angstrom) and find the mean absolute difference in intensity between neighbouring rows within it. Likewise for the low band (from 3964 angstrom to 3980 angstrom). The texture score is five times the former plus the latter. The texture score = 0.27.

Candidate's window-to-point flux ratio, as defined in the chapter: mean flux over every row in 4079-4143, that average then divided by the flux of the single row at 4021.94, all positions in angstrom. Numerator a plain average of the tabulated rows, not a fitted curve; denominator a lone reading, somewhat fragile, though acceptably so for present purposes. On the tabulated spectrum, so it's 0.961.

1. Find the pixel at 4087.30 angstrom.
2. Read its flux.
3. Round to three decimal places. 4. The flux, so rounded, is 5.011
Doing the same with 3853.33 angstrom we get 6.227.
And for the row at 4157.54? 5.110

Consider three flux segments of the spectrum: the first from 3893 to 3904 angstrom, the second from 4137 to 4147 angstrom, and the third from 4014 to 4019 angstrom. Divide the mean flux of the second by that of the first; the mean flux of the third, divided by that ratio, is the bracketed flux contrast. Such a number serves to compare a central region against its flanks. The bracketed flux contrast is 5.8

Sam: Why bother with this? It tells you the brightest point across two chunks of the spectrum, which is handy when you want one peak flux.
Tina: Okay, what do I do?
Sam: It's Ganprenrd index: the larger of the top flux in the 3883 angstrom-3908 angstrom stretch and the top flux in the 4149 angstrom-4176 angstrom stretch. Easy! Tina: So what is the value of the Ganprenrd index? 6.02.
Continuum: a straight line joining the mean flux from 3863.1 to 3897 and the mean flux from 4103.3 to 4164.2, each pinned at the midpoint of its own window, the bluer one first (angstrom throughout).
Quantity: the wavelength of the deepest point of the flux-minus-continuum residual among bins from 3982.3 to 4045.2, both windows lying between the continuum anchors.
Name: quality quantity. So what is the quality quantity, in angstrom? 3994.26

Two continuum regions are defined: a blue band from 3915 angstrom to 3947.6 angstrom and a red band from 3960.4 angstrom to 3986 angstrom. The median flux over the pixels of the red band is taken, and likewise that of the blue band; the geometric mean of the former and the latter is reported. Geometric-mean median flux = 5.43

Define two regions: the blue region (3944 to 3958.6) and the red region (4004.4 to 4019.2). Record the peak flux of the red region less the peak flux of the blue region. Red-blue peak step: -0.5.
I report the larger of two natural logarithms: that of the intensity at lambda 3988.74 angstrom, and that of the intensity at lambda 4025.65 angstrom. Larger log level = 1.66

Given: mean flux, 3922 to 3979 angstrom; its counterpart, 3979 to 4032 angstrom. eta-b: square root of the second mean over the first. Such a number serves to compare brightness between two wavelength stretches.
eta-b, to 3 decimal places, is 0.972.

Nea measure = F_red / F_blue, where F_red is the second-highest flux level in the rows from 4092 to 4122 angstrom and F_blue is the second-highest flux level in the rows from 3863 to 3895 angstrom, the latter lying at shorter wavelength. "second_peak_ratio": 0.81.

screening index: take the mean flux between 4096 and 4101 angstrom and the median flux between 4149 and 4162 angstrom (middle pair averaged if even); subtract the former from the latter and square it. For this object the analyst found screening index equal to 0.0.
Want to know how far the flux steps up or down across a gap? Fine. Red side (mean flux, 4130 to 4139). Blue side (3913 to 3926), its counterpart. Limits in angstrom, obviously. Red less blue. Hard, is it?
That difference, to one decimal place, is -1.0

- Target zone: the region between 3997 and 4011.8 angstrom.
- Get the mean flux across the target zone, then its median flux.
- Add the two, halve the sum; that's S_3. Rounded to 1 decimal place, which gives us 5.2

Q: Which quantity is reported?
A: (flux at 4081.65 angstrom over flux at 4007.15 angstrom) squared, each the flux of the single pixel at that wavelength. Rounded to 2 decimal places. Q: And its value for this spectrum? 0.96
